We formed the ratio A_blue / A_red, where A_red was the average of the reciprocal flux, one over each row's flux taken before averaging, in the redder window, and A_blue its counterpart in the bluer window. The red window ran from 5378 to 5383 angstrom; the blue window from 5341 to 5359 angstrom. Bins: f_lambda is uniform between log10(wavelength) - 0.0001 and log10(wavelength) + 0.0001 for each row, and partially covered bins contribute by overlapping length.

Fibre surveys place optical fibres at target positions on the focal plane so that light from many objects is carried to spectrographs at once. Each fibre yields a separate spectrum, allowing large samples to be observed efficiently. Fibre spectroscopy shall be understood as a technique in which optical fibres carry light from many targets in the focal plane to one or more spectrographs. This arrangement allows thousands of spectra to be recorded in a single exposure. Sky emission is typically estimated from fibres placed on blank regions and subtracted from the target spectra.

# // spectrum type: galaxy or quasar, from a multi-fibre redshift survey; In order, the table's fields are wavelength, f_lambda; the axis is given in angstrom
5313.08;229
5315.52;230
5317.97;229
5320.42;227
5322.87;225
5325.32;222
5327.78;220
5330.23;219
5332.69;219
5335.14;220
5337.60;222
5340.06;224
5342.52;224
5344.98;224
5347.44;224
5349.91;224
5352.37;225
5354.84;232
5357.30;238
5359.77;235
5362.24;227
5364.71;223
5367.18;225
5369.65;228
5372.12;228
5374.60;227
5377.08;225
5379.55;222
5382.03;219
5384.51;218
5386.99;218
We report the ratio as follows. 0.971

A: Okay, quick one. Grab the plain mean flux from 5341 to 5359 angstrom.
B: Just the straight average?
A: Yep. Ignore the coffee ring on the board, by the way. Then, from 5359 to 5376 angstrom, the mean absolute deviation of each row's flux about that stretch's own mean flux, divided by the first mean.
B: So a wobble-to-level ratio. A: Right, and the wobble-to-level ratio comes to 0.010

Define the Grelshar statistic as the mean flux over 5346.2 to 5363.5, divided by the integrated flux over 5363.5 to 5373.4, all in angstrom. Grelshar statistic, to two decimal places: 0.10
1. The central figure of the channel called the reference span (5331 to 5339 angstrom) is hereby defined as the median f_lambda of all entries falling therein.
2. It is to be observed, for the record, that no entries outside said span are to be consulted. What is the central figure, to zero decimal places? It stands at 220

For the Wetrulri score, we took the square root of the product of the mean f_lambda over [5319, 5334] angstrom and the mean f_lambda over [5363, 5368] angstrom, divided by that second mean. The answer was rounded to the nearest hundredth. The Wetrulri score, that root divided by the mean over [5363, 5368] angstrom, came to 1.00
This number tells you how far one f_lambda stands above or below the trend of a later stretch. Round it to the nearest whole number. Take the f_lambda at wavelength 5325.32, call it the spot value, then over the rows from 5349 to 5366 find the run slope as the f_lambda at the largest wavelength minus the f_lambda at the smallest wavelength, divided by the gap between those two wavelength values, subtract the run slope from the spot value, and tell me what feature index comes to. 222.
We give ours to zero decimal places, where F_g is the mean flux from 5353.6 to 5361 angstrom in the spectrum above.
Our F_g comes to 235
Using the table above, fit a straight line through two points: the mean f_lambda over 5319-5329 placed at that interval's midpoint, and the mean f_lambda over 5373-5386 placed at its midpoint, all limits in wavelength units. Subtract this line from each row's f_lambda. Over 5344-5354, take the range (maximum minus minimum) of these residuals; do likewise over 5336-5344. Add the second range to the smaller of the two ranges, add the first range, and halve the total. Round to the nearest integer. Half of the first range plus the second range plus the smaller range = 2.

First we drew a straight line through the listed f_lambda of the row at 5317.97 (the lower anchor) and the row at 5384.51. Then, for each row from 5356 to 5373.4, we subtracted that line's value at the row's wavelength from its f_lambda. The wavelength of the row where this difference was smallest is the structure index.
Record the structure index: 5364.71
